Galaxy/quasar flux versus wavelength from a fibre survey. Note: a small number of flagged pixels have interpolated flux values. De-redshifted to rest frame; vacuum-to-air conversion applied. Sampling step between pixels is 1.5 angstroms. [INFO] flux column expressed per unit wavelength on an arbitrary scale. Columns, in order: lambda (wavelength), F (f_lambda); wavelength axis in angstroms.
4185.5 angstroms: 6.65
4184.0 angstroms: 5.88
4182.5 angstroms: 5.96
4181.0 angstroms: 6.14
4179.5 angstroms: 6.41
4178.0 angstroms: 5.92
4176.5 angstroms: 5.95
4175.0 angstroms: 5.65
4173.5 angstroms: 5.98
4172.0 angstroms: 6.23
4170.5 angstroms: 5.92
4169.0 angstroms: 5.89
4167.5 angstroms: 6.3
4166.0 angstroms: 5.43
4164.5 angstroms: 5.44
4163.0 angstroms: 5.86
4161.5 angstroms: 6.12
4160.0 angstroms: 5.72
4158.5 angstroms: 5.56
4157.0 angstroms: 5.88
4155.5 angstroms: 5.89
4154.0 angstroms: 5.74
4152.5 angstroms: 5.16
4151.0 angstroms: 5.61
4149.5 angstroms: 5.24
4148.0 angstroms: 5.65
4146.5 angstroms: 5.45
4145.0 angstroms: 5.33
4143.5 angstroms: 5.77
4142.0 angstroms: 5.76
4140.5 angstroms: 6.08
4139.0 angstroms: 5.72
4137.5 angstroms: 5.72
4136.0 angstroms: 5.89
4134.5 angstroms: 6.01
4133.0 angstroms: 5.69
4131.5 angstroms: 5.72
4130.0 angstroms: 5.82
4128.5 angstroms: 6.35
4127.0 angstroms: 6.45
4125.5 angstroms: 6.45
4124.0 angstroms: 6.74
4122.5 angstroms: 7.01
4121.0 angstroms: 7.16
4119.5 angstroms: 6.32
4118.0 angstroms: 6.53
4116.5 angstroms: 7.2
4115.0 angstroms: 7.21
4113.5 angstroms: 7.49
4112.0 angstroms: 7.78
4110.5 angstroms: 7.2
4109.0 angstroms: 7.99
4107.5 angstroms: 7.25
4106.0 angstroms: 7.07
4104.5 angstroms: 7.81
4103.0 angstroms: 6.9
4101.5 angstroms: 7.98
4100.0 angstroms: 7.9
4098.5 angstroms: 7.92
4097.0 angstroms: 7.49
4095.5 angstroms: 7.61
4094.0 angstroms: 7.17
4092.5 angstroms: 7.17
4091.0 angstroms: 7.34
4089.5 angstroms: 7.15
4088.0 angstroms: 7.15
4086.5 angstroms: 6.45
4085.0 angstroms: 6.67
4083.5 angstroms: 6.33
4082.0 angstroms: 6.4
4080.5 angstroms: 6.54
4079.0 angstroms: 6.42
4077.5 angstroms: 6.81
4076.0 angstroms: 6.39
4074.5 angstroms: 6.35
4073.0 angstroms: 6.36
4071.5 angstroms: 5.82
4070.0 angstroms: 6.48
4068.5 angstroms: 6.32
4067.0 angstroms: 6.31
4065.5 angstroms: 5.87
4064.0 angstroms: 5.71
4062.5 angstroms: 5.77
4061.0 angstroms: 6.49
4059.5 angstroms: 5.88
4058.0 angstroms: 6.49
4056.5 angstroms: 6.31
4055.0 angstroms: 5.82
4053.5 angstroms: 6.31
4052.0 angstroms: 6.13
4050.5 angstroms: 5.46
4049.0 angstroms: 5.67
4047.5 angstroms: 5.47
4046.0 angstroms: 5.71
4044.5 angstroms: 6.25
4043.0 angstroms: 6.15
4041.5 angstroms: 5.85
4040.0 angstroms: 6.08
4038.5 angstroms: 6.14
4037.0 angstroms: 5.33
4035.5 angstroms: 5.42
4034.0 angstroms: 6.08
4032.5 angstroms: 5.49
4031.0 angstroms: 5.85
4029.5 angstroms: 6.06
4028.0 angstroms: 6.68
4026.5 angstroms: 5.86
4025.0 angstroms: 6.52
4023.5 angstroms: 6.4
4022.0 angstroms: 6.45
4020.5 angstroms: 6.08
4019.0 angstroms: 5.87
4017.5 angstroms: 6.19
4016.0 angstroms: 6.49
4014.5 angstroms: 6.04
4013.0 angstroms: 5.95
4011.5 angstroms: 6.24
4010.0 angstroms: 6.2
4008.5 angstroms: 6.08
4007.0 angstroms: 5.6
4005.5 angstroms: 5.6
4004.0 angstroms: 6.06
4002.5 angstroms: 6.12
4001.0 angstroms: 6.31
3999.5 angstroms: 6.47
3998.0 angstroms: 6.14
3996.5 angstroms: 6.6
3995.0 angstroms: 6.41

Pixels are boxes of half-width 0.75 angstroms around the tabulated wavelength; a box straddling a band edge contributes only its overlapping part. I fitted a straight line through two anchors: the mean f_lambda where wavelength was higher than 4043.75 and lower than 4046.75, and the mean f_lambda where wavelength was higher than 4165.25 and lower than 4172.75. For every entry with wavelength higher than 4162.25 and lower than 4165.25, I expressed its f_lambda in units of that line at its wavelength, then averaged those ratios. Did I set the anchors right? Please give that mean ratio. 0.95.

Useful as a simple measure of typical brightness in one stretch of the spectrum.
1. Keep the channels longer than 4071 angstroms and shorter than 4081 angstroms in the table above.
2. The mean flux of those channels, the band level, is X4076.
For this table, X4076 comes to 6.4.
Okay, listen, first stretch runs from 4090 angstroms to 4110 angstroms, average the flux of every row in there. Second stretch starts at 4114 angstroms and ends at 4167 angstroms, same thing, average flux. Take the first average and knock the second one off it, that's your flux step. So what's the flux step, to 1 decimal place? 1.5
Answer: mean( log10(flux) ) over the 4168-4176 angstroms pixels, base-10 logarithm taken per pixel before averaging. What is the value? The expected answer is 0.77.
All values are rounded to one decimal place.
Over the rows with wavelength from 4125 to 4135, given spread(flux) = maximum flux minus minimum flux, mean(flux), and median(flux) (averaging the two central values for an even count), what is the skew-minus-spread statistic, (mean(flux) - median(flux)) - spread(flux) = -0.7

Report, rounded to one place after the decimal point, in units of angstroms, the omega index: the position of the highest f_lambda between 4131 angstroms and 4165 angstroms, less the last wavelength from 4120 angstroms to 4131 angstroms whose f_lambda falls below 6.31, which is 31.5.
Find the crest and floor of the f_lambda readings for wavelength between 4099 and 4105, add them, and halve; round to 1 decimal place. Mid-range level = 7.4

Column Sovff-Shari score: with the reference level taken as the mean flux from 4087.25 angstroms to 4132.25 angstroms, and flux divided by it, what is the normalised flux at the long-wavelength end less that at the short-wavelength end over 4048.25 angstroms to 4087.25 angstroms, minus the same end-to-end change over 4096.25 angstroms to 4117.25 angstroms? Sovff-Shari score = 0.15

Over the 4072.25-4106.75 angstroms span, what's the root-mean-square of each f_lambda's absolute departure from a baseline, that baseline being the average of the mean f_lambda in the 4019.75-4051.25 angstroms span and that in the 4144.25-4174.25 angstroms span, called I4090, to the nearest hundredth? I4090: 1.30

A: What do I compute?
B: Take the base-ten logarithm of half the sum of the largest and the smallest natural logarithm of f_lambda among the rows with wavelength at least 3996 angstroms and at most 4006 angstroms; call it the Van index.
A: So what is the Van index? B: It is 0.2565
